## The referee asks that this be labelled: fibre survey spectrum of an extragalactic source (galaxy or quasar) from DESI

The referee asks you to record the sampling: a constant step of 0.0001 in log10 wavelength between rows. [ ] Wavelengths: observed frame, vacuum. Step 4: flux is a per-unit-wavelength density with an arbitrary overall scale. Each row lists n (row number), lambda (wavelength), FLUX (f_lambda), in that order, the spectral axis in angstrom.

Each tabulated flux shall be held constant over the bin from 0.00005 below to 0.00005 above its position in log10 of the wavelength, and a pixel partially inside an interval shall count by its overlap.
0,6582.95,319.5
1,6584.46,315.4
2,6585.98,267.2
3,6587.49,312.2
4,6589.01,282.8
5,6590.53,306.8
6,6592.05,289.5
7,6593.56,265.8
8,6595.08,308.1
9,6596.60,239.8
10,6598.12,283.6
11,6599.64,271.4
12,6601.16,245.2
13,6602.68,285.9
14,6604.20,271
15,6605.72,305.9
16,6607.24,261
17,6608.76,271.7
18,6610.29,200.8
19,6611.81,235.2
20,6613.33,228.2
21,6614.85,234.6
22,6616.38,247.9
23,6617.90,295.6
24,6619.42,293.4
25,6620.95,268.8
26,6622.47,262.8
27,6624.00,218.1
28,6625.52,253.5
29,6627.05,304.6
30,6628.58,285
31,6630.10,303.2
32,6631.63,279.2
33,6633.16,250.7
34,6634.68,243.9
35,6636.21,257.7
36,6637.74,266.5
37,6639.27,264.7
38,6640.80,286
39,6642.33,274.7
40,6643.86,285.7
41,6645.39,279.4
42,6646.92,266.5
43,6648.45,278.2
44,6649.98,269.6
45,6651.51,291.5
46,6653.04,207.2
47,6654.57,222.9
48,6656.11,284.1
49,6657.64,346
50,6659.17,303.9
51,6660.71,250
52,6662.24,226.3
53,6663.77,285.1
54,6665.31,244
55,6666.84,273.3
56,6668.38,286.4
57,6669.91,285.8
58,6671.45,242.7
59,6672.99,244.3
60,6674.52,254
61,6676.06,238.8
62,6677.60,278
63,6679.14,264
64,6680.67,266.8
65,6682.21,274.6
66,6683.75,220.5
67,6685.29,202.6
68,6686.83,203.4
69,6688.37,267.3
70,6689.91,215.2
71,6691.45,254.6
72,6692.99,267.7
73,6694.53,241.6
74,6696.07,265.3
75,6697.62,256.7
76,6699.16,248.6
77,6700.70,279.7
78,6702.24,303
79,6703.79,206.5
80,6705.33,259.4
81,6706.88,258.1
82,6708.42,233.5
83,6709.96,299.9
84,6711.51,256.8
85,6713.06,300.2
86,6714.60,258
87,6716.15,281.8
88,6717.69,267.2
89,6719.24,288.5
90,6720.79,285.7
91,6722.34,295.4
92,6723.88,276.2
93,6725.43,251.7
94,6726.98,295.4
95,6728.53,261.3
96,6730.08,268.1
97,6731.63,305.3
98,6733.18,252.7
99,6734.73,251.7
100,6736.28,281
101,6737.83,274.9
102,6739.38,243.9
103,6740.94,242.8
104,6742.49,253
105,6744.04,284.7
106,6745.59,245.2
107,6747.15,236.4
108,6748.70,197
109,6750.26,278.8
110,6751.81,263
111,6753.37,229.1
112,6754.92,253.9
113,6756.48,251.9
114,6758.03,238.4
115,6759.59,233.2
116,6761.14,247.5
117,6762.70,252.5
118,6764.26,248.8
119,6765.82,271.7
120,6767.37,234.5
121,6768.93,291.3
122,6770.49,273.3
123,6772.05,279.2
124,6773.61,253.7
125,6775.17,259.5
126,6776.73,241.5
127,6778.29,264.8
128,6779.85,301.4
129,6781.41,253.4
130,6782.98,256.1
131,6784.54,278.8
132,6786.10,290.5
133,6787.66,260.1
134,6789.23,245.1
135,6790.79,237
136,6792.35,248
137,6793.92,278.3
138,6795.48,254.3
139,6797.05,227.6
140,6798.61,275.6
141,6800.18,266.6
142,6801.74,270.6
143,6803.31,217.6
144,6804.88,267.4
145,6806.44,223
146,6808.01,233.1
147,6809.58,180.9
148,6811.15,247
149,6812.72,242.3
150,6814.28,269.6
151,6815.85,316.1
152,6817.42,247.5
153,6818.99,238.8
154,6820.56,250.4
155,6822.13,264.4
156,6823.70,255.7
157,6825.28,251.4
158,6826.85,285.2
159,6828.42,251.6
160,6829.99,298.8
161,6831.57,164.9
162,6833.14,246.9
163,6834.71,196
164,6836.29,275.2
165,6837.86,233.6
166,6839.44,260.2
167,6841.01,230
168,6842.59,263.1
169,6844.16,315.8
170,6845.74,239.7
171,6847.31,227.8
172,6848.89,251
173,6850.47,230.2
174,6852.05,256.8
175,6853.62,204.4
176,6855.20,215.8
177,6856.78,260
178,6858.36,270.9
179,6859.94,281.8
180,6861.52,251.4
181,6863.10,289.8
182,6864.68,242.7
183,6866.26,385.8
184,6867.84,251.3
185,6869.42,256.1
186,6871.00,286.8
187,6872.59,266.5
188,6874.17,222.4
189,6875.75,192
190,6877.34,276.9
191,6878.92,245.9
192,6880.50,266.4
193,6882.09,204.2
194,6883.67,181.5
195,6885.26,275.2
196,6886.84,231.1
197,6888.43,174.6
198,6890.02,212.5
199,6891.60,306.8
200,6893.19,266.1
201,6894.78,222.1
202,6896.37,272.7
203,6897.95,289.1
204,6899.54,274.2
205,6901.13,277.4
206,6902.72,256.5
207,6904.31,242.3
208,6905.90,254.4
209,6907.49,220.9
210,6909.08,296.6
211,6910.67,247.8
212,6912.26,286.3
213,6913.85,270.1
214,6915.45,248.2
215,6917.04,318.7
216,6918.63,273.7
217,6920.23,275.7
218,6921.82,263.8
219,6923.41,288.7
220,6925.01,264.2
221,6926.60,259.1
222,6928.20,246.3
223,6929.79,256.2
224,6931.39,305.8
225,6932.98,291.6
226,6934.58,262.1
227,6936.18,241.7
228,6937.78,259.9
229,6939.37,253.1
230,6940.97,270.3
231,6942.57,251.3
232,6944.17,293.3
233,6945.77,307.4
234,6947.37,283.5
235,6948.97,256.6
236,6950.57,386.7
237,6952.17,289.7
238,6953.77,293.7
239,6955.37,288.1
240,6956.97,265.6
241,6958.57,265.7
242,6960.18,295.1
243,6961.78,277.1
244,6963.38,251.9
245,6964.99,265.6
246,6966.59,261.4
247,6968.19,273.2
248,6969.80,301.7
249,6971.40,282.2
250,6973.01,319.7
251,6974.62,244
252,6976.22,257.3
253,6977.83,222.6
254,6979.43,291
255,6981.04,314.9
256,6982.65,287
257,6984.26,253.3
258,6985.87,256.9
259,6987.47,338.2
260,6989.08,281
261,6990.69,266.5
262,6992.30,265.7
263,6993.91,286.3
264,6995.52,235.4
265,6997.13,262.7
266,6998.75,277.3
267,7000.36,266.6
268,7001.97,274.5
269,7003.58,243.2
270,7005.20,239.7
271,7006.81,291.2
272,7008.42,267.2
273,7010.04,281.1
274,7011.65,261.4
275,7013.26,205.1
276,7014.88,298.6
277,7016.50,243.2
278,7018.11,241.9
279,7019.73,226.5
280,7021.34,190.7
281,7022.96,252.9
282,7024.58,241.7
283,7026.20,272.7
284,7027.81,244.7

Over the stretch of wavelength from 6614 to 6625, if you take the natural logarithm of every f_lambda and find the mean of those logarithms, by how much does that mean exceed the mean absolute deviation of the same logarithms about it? 5.467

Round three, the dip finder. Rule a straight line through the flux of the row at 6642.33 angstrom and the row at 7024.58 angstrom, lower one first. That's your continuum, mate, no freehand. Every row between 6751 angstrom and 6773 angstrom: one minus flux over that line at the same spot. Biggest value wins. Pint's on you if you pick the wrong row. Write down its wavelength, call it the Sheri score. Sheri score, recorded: 6753.37 angstrom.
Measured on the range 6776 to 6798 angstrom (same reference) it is 6797.05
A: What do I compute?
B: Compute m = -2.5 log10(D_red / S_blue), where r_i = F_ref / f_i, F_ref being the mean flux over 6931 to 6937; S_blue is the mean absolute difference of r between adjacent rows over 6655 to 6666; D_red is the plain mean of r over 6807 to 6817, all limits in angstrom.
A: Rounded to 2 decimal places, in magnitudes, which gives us -2.08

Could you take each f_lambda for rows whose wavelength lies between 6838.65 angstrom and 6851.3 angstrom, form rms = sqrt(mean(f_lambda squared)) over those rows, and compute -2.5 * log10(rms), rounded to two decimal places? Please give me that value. -6.01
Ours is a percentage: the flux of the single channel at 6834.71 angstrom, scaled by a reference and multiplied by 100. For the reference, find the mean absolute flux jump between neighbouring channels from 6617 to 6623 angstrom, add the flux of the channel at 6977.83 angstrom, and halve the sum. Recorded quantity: 168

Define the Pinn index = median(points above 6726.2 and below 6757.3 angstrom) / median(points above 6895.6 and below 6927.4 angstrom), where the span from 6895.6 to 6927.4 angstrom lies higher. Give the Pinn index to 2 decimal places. 0.93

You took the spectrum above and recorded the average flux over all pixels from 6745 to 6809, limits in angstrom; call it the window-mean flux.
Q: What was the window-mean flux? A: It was 254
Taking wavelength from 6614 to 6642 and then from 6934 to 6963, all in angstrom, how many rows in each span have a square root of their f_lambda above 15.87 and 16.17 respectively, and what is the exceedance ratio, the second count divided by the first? 1.0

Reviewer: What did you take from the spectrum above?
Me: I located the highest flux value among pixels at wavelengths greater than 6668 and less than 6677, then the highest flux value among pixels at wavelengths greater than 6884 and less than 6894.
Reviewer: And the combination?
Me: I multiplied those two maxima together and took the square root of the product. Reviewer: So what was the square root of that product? 296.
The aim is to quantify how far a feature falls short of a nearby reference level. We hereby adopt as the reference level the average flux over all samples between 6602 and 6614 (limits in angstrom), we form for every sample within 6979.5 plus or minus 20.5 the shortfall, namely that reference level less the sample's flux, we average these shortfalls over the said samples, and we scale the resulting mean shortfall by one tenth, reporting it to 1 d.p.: -1.7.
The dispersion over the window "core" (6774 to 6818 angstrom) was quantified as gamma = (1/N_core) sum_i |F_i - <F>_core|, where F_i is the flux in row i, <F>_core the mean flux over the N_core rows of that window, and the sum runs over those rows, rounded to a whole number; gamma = 20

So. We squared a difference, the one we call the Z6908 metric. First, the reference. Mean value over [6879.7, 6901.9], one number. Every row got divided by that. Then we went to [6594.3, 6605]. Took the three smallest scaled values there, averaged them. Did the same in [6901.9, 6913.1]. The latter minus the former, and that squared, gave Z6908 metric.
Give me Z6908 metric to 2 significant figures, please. 0.0037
